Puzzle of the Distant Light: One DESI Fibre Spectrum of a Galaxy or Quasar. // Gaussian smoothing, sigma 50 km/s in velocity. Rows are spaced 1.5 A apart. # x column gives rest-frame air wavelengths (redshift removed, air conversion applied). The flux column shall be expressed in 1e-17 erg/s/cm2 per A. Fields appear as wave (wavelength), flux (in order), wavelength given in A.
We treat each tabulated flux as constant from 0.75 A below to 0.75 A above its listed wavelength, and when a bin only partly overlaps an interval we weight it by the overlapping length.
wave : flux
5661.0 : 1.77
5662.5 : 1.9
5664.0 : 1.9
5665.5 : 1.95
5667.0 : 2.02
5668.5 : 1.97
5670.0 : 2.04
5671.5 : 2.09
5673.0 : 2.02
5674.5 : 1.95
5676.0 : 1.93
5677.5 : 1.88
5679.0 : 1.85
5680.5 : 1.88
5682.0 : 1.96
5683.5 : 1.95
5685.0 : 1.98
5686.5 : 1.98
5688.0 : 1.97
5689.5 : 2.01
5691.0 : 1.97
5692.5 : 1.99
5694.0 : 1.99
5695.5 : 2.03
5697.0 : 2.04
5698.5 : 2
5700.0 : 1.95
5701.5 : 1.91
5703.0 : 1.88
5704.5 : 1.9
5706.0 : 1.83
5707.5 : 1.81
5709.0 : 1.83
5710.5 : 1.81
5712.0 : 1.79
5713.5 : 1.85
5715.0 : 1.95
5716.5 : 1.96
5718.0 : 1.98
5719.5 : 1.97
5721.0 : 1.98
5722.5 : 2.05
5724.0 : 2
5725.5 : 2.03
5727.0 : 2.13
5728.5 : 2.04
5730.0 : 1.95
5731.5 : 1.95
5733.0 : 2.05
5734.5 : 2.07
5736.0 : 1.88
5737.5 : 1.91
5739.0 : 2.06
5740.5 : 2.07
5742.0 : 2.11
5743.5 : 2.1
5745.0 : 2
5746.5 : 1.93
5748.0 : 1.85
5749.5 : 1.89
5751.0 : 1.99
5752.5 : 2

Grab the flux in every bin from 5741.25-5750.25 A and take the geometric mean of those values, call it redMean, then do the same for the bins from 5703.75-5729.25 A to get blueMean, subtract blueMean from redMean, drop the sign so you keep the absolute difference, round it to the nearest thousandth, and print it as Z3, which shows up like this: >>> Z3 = 0.044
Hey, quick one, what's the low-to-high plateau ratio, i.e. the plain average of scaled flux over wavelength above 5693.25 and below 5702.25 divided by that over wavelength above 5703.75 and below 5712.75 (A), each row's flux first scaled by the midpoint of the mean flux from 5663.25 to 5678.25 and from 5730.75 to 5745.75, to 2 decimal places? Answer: 1.09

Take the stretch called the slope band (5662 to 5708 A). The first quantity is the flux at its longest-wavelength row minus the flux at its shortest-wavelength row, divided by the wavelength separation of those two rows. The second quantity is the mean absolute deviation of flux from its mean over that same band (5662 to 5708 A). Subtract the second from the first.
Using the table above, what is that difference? -0.055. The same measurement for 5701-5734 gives -0.072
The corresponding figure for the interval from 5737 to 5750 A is -0.087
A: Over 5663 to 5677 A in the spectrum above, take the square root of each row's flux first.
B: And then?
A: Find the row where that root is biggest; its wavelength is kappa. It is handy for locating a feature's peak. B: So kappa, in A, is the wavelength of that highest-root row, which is 5671.5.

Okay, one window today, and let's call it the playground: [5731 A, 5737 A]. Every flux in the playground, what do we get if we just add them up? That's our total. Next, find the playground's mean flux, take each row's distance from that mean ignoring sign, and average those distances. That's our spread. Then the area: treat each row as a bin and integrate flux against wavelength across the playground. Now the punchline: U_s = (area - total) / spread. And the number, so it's 55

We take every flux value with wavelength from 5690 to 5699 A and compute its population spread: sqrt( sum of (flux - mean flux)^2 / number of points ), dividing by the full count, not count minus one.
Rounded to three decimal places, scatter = 0.024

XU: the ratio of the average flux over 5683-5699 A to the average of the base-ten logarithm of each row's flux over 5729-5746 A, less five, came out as 1.56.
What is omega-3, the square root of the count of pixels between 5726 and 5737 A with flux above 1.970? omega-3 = 2.0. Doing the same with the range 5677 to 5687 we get 1.4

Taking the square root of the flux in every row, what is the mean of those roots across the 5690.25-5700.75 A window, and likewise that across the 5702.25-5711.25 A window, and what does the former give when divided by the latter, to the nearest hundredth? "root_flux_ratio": 1.04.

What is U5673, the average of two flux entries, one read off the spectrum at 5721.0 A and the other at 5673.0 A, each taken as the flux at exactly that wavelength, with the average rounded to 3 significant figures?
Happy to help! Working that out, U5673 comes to 2.00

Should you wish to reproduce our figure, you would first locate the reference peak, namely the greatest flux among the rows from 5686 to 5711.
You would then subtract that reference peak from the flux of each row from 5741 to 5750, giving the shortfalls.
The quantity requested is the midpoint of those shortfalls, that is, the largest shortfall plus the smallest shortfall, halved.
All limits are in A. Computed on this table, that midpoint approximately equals -0.06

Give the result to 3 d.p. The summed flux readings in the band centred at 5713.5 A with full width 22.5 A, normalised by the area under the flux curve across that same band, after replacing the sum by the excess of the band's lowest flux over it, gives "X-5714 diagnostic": -0.625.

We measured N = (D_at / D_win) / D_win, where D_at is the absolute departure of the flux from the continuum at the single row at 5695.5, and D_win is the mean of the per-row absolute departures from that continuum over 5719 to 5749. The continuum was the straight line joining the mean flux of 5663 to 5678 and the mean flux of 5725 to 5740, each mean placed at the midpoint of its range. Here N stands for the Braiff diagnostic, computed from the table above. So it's 10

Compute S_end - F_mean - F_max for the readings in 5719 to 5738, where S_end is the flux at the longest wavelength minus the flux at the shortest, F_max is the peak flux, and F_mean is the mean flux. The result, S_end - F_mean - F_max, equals -4.19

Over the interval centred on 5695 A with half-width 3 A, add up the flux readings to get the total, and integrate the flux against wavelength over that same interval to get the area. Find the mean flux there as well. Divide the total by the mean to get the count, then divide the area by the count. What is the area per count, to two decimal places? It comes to 3.02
